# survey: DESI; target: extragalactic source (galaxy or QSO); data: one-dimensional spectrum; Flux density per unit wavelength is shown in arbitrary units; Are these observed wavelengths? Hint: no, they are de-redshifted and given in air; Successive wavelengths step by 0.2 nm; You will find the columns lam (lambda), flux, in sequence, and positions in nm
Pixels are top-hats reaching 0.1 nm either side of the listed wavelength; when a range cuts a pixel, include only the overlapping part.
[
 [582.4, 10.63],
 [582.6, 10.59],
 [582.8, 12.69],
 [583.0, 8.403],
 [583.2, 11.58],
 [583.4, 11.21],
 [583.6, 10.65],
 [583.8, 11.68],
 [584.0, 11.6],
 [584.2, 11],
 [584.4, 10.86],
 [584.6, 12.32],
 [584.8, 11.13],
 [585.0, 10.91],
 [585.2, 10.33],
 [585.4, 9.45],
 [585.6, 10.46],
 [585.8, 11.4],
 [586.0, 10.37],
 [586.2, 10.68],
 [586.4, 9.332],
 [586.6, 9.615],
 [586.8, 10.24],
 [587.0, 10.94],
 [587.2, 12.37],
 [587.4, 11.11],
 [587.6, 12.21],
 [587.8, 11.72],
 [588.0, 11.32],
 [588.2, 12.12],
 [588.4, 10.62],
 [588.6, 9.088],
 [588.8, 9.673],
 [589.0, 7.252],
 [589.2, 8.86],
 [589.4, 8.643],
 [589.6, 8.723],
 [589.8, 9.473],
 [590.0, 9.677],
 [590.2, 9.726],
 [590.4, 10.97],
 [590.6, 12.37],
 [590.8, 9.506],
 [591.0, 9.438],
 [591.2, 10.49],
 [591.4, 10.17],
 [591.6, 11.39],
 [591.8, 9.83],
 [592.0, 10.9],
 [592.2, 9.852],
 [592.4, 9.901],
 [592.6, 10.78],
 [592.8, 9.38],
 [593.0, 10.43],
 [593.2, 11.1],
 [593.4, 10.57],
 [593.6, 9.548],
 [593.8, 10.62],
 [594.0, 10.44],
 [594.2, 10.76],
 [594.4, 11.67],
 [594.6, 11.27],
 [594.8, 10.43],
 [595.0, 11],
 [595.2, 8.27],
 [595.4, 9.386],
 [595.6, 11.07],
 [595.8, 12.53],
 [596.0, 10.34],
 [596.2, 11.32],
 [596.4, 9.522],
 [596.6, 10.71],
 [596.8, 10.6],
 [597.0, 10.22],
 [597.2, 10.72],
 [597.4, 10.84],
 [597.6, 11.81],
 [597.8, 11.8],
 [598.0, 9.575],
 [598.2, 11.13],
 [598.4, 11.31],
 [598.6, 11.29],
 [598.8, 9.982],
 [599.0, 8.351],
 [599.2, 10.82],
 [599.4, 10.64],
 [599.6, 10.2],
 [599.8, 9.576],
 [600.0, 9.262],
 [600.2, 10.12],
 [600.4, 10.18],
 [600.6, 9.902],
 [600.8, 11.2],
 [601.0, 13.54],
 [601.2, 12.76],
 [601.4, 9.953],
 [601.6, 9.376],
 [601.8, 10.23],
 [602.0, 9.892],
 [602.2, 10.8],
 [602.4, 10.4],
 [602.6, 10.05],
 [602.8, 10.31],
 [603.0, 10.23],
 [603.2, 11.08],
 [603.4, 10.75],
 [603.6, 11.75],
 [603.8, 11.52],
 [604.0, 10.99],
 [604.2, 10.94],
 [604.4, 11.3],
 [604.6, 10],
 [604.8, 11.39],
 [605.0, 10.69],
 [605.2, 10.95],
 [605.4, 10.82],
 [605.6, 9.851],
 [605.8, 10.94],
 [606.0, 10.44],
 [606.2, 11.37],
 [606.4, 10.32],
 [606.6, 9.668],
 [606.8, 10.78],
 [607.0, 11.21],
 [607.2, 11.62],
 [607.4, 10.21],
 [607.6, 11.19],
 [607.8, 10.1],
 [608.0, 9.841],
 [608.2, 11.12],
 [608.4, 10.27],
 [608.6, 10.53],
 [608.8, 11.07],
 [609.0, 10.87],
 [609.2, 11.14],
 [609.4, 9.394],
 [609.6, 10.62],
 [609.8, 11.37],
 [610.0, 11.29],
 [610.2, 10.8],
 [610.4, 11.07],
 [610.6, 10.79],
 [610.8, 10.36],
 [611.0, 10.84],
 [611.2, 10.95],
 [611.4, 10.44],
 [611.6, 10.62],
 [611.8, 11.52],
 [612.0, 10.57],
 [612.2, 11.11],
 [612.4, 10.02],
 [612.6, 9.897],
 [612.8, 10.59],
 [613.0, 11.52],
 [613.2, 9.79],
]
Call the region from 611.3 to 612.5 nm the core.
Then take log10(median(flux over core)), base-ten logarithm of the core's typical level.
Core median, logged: 1.03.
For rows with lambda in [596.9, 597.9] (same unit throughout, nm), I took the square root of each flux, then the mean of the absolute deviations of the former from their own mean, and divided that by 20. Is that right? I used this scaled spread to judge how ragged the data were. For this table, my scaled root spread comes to 0.0044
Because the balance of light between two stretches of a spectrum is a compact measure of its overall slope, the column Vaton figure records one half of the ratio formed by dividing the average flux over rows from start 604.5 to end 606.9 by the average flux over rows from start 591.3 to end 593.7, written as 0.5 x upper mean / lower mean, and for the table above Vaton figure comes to 0.514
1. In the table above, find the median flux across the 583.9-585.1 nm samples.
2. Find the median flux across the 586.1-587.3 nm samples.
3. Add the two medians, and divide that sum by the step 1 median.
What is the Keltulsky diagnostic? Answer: 1.945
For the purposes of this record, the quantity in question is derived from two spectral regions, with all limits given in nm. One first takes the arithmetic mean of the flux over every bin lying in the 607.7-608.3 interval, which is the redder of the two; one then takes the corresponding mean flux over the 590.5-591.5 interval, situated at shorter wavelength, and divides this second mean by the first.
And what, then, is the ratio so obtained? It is 1.00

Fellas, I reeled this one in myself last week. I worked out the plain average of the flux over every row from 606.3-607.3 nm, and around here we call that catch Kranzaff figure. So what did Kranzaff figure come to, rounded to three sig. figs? 10.7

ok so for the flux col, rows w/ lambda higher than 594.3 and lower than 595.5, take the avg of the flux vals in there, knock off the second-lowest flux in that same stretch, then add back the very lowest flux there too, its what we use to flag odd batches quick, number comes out 9.2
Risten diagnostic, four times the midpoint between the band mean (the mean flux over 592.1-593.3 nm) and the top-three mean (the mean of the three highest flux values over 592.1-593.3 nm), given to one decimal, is 42.0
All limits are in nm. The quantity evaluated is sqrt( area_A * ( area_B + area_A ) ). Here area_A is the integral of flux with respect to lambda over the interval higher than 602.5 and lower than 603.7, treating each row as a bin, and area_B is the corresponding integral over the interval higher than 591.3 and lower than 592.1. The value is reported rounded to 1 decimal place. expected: 16.5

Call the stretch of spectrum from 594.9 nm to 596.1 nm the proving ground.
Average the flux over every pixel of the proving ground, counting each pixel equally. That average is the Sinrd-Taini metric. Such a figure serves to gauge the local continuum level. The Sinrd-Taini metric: 10.4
